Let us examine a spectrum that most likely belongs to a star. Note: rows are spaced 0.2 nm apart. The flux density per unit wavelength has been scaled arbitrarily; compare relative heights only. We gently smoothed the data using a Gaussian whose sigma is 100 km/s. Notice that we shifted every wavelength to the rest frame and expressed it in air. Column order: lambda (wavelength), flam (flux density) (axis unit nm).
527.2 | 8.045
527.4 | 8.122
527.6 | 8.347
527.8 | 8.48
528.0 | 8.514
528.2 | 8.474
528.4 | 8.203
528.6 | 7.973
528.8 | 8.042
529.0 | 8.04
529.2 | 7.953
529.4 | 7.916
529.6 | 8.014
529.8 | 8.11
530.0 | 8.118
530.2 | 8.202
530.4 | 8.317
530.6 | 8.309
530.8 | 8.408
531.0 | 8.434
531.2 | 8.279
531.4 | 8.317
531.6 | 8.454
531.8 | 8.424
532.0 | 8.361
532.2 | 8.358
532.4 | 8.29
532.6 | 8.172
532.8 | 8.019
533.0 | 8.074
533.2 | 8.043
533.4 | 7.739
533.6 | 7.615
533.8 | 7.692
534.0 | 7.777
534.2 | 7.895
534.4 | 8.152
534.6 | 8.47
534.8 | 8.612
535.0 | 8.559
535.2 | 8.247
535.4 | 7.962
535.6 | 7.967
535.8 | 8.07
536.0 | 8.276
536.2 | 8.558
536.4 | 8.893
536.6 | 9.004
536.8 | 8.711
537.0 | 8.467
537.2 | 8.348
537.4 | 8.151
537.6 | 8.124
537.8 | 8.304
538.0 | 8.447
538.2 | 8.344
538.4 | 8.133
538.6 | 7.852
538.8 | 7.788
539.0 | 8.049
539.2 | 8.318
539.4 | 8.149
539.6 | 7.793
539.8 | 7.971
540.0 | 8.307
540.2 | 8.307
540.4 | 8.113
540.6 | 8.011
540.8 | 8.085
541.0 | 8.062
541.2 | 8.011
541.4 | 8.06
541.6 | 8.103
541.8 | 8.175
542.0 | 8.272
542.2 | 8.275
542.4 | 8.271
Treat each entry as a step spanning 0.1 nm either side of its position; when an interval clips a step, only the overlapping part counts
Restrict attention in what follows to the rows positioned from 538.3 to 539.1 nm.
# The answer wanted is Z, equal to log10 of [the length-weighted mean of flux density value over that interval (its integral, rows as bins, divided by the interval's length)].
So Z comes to 0.901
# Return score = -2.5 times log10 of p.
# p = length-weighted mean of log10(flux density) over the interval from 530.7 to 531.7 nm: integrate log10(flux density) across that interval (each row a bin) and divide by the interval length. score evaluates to 0.087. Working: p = 0.923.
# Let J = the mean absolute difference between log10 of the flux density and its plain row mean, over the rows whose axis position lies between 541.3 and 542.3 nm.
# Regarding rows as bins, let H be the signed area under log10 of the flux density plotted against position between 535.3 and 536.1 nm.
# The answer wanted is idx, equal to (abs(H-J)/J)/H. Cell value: 243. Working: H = 0.7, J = 0.004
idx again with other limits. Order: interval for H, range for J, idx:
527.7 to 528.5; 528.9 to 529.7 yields 396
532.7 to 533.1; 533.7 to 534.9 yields 57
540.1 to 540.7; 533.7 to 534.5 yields 124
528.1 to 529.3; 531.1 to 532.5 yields 377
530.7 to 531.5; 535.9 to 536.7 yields 74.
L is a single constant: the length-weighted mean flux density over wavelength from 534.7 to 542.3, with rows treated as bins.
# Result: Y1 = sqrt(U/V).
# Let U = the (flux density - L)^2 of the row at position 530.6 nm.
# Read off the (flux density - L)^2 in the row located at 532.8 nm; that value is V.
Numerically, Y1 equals 0.35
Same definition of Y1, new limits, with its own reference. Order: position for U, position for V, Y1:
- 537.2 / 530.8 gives 0.66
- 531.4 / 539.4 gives 0.99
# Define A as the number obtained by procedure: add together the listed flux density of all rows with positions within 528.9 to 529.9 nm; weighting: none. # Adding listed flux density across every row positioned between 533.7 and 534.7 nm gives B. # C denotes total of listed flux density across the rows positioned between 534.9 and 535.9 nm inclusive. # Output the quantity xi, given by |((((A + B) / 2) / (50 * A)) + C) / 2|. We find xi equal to 20.4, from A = 40.0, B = 40.0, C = 40.8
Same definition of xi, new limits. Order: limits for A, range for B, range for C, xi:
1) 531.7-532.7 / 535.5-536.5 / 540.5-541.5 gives 20.1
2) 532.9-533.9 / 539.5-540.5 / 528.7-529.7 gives 20.0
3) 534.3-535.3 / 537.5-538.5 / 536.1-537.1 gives 21.8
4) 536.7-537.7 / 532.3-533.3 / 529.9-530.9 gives 20.7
